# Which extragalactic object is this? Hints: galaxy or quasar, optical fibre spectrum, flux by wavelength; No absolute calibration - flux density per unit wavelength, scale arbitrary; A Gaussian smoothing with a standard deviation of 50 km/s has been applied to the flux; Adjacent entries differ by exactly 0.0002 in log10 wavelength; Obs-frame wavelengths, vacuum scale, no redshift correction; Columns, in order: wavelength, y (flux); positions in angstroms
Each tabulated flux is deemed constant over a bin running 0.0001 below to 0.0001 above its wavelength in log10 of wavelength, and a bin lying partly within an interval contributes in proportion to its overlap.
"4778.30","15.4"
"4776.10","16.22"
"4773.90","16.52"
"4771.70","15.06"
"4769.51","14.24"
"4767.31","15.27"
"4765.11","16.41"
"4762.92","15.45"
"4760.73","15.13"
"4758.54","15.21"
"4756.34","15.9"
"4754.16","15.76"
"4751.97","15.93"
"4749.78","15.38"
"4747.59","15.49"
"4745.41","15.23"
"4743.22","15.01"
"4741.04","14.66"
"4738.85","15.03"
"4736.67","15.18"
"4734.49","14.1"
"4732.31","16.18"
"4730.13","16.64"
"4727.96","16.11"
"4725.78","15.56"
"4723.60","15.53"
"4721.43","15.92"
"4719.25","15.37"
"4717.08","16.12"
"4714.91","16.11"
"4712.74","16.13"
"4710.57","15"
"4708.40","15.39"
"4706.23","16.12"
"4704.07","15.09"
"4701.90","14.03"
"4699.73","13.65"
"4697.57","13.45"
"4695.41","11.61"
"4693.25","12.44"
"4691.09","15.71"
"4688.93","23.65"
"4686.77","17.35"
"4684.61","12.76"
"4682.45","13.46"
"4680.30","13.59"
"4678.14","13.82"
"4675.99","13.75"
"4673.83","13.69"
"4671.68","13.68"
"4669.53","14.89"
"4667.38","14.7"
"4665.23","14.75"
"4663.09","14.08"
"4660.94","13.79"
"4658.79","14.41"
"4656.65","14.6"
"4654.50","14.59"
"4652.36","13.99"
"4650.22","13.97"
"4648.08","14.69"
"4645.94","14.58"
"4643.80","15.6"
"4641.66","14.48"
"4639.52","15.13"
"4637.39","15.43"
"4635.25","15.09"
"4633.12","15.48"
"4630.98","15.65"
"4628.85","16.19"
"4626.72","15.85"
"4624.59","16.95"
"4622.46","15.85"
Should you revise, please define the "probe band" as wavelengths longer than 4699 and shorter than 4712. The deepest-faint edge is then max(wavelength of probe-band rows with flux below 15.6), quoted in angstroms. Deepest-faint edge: 4710.57 angstroms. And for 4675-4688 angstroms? 4684.61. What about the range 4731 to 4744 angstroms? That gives 4743.22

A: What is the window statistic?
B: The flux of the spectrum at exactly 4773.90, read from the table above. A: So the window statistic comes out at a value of 16.52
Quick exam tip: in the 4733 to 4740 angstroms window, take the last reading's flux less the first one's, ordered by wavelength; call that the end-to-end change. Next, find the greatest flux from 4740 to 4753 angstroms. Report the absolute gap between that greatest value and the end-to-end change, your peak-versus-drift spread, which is 15.0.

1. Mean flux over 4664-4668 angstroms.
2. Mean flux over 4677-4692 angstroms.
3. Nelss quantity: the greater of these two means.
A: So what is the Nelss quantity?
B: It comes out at 15.8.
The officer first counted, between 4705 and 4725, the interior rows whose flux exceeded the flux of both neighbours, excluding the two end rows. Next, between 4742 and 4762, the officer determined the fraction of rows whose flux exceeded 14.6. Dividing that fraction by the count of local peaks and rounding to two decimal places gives 0.33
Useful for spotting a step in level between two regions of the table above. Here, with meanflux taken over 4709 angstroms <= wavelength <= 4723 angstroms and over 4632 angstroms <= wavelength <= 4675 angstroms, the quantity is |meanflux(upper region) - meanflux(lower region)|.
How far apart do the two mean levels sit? 1.2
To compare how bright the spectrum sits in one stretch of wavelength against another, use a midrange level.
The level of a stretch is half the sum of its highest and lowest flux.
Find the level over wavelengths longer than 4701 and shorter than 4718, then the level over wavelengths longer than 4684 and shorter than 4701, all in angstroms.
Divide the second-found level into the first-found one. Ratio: 0.86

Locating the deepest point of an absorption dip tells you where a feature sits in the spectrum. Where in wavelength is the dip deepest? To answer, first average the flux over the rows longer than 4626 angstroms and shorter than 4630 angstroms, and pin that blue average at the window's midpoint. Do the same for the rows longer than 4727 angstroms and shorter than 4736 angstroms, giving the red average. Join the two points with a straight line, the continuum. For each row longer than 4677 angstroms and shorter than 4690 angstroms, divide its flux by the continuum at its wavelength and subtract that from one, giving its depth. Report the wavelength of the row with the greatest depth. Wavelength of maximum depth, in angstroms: 4684.61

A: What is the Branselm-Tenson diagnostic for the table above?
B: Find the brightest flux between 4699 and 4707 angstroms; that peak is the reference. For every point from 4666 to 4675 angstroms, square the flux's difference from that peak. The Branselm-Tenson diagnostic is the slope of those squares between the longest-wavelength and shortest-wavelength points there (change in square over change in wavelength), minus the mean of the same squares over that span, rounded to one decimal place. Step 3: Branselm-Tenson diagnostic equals -3.2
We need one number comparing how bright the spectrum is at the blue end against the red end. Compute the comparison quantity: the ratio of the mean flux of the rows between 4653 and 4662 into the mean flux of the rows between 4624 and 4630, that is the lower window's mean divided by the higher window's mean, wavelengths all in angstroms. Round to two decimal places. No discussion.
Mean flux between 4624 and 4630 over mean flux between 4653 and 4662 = 1.14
